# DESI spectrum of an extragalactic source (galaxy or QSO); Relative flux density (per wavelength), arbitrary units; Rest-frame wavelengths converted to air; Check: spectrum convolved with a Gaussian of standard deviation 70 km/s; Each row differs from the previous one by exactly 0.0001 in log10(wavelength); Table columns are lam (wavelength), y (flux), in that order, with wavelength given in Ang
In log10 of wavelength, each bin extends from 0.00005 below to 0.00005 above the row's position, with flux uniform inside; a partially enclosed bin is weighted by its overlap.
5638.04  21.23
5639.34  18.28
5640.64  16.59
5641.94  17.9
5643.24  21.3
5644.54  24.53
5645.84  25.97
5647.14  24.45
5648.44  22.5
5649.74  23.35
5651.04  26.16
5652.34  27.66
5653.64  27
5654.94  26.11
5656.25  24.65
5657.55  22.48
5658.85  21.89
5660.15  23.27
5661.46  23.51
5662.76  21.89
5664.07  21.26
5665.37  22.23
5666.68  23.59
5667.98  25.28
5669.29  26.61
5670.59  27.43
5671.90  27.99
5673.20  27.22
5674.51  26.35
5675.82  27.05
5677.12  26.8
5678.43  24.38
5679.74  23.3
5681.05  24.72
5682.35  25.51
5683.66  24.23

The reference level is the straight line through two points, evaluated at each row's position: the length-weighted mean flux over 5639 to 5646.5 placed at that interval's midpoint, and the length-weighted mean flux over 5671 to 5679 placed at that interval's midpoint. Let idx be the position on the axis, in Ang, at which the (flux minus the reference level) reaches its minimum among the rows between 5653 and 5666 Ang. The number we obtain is 5664.07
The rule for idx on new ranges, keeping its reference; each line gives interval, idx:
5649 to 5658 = 5657.55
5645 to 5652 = 5648.44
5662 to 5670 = 5664.07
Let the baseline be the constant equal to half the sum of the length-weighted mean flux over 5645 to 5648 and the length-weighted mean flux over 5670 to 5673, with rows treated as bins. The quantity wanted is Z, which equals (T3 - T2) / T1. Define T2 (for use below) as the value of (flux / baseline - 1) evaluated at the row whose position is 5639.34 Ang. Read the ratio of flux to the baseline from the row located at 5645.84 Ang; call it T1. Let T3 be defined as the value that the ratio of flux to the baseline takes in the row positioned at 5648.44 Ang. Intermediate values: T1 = 0.99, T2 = -0.31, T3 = 0.9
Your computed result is 1.18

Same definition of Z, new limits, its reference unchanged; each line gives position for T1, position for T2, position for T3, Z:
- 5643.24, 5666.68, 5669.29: 1.38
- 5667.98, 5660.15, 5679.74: 1.04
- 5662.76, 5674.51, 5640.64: 0.76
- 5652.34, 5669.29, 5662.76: 0.78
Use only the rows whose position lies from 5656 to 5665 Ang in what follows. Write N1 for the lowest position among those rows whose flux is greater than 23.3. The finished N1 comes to 5656.25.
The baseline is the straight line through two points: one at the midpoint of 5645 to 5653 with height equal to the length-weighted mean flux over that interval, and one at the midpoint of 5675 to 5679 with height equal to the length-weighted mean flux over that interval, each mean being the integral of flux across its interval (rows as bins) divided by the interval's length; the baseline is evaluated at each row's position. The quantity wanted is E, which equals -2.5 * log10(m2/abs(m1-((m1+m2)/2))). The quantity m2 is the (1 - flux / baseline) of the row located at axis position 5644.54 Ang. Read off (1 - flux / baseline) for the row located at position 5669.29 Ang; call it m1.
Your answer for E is 0.6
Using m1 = -0.03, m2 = 0.01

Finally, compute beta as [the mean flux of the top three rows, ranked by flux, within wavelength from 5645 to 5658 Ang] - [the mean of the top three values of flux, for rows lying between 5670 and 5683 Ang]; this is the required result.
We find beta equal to -0.6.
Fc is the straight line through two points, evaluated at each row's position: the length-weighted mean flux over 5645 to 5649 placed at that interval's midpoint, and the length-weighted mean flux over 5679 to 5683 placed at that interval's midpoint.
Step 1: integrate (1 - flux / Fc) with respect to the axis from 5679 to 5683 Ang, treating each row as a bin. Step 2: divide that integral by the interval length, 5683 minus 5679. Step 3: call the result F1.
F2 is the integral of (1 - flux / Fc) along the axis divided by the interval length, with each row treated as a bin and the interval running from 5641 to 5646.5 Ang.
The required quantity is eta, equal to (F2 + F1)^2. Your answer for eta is 0.009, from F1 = 0.001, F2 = 0.091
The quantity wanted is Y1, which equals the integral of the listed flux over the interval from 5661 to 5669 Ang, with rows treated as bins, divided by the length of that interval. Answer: 23.1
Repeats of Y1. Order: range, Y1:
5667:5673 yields 26.7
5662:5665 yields 21.7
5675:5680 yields 25.6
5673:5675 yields 26.7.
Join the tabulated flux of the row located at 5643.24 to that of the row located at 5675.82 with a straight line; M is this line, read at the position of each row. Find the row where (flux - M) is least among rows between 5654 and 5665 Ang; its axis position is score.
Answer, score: 5664.07 Ang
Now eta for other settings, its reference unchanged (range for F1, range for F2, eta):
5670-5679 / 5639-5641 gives 0.036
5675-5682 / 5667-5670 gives 0.007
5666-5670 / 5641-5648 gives 0.002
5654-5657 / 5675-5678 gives 0.017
